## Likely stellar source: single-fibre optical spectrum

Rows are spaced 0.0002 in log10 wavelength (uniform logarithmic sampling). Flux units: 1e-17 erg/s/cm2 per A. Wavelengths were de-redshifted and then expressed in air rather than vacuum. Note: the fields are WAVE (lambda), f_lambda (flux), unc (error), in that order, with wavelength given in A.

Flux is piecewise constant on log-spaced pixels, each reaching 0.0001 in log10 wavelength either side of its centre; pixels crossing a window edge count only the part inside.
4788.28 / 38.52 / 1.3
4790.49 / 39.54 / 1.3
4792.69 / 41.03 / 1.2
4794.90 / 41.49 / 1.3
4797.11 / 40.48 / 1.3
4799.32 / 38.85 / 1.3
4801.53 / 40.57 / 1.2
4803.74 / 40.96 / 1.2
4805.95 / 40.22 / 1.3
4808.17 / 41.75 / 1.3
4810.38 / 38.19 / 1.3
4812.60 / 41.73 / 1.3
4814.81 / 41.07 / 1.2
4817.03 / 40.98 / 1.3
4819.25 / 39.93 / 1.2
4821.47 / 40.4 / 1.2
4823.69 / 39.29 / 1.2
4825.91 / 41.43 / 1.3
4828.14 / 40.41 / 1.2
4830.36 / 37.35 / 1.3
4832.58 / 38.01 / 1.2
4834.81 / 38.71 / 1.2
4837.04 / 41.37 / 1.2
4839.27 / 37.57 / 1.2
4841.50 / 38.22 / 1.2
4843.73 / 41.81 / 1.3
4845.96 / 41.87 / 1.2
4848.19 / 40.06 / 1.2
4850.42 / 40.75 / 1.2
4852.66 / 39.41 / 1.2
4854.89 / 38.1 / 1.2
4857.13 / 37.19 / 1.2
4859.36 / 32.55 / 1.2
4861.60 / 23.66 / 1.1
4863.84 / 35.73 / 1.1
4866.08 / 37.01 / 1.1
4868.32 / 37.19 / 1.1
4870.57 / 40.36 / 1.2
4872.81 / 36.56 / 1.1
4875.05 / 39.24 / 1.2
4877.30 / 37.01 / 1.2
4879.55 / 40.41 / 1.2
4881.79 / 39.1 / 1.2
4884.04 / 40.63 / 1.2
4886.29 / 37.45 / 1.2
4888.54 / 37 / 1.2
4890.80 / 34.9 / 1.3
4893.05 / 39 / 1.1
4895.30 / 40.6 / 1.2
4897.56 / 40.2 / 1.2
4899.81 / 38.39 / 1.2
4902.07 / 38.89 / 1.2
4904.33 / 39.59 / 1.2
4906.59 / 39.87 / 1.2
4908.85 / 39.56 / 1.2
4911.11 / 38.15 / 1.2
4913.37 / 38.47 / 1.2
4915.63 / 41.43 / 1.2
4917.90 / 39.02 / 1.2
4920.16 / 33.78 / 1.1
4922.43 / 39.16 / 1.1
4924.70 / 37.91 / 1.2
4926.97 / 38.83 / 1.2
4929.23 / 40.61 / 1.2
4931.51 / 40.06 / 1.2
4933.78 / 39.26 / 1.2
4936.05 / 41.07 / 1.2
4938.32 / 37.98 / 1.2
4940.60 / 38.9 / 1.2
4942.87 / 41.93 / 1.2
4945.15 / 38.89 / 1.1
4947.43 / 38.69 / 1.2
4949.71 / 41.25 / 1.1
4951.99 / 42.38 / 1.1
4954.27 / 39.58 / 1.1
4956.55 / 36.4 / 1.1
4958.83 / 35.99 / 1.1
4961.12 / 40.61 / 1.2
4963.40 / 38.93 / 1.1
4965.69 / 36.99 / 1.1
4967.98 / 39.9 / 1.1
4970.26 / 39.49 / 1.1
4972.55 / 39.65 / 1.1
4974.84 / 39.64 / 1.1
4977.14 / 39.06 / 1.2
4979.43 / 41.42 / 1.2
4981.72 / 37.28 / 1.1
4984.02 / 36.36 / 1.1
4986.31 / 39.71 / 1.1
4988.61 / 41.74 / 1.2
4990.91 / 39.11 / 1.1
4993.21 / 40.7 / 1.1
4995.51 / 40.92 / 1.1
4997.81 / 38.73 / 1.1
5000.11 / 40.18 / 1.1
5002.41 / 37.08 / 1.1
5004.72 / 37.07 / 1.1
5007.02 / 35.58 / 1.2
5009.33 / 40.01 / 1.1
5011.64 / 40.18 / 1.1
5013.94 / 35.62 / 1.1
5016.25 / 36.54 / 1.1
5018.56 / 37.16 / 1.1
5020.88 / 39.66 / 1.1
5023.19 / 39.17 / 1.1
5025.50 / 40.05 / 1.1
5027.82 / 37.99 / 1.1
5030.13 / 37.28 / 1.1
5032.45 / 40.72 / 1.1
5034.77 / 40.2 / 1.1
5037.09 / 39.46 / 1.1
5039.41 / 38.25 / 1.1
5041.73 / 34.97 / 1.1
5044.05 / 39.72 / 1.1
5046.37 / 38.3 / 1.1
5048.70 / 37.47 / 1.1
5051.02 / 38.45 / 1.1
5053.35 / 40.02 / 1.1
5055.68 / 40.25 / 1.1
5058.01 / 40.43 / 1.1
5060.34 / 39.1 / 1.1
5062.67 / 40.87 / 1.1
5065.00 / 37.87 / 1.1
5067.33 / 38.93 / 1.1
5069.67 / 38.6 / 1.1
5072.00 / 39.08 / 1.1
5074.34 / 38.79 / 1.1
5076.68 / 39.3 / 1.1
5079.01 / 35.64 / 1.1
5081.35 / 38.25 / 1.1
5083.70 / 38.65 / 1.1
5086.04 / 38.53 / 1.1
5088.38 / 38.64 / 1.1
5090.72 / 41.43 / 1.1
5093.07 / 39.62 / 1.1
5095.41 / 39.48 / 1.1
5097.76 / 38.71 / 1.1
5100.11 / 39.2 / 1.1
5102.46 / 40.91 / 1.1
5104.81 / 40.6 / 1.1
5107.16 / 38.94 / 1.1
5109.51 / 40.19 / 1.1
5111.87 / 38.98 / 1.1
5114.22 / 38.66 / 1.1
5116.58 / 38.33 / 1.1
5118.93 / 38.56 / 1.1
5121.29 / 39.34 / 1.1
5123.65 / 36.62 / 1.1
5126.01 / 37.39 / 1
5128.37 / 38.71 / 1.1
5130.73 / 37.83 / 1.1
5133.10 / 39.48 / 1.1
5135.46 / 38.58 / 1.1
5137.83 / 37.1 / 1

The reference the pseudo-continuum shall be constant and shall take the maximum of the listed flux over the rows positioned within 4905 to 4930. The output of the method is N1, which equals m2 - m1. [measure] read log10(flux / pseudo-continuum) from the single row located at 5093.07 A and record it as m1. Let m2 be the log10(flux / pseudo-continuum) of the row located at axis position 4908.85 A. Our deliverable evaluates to 0.00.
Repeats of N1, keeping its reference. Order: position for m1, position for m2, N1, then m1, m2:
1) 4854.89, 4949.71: 0.03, -0.04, -0.002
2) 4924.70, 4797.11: 0.03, -0.04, -0.010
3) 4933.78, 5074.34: -0.01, -0.02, -0.029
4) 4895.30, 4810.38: -0.03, -0.01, -0.035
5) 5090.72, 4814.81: 0.00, 0.00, -0.004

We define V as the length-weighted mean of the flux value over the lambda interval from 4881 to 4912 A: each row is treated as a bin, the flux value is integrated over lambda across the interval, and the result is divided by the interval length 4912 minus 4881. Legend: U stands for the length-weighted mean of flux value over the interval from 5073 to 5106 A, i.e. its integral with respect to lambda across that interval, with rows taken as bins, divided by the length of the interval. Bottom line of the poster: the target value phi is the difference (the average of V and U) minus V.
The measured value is 0.2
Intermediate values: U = 39.1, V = 38.8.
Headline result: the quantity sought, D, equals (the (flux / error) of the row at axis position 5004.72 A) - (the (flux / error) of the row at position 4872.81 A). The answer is 0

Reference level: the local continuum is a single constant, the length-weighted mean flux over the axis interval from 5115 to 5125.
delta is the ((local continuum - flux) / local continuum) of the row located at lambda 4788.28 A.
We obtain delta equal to -0.01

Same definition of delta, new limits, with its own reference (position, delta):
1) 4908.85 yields -0.04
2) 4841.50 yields 0.00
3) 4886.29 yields 0.02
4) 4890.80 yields 0.09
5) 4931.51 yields -0.05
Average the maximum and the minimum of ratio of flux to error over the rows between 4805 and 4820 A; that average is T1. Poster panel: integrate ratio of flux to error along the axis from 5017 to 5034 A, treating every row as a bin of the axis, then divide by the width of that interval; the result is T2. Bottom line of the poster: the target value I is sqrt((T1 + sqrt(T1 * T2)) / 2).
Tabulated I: 5.71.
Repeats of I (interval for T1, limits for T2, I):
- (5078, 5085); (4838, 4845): 5.77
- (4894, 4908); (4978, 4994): 5.78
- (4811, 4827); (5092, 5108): 5.80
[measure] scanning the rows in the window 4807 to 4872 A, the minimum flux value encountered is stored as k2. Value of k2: 23.66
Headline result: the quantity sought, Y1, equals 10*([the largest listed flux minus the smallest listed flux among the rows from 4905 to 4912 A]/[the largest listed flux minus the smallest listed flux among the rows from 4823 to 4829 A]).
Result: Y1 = 8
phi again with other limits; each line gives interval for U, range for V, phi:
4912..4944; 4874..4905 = 0.2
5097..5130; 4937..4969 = -0.1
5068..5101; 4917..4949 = -0.1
